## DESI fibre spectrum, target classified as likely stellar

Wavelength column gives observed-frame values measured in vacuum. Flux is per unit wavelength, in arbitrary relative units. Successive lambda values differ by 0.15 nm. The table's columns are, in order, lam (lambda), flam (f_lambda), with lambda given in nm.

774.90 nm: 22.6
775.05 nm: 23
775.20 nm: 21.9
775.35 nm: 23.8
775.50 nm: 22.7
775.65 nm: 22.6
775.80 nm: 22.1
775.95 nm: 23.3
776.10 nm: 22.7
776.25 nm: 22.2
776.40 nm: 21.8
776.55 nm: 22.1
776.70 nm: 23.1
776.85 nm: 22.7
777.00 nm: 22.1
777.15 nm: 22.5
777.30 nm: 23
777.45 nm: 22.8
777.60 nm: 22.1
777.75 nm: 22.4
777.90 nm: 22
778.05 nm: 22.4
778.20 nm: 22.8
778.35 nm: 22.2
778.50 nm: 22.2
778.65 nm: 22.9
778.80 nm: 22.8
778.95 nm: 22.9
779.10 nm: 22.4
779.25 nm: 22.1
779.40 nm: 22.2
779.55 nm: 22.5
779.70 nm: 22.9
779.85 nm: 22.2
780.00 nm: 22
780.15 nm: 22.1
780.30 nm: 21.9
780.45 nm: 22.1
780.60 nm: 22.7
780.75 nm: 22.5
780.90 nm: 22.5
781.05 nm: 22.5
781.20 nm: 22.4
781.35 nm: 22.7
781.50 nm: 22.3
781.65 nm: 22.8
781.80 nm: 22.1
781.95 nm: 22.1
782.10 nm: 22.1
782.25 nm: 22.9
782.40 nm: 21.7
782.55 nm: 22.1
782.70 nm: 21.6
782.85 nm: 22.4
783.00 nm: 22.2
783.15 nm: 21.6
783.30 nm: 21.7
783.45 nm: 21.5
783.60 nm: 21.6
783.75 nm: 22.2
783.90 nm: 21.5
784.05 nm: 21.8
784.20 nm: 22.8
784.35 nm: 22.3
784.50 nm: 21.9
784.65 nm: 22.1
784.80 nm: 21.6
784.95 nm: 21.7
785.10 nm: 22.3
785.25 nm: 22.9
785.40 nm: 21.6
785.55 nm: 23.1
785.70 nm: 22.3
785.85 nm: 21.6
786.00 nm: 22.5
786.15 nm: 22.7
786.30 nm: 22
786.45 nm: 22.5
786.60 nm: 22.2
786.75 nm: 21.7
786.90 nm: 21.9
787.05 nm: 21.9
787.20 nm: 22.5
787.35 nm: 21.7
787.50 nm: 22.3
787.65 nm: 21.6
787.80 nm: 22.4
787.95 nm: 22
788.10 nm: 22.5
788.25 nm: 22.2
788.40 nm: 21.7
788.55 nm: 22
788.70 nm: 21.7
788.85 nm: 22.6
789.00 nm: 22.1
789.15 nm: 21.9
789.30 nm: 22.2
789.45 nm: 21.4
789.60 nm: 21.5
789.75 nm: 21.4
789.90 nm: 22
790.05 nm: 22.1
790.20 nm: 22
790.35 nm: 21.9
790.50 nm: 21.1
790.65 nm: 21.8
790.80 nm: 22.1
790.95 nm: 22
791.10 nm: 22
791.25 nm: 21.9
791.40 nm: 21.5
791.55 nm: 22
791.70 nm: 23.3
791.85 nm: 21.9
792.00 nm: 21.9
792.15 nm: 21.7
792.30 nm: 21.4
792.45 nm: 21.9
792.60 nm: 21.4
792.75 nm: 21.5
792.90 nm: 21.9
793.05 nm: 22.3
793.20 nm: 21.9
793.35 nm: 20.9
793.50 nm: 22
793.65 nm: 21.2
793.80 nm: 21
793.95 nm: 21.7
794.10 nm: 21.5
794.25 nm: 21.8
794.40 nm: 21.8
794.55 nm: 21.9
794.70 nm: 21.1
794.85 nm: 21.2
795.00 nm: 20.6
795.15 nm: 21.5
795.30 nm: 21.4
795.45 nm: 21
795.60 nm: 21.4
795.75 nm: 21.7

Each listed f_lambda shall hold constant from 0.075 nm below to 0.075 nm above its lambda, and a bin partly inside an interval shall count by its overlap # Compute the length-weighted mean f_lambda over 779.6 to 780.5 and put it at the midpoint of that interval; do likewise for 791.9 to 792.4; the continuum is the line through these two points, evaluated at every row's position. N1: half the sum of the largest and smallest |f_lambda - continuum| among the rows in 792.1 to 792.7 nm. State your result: 0.15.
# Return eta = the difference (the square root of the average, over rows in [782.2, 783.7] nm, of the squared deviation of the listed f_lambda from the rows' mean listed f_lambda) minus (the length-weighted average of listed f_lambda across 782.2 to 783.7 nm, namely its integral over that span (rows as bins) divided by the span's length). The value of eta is -21.5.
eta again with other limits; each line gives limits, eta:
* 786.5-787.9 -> -21.7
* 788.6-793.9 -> -21.4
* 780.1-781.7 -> -22.1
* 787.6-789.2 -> -21.8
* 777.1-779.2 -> -22.2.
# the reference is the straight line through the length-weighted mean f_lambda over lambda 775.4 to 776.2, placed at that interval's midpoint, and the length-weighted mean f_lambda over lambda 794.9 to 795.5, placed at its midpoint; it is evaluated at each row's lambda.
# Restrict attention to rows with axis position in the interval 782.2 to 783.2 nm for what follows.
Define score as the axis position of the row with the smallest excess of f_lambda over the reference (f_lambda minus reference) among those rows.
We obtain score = 782.70 nm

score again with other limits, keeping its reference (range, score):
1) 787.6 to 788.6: 787.65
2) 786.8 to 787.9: 787.65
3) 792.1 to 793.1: 792.30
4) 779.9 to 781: 780.30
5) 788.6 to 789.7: 789.45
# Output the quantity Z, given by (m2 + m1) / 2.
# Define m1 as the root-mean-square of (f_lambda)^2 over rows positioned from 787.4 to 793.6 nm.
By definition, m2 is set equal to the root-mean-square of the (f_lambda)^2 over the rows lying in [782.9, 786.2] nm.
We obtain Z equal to 484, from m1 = 480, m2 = 488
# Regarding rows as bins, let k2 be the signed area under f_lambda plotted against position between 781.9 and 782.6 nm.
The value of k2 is 15.5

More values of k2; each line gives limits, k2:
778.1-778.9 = 18.1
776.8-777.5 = 15.8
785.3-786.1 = 17.8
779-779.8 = 17.9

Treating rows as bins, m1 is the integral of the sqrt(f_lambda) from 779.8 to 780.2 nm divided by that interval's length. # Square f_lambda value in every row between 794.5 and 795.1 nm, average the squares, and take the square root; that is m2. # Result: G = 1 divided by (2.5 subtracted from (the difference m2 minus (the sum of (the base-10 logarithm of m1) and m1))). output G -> 0.0750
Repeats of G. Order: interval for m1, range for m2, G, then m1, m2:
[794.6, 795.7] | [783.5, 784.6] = 0.0702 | 4.604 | 22.0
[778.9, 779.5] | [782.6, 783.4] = 0.0714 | 4.731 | 21.9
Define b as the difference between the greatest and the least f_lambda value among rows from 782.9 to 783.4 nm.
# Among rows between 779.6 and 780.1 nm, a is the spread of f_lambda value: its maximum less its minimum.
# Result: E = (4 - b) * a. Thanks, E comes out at 3.1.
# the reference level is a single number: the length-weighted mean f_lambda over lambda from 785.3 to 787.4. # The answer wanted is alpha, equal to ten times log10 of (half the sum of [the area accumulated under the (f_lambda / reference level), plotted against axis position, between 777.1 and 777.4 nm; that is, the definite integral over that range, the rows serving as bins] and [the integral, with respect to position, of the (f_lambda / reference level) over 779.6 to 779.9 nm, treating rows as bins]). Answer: -5.13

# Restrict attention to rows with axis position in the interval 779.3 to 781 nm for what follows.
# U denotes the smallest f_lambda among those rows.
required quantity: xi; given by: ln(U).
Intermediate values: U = 21.9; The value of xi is 3.09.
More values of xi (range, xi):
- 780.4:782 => 3.10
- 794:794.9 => 3.05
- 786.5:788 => 3.07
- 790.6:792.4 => 3.06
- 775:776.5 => 3.08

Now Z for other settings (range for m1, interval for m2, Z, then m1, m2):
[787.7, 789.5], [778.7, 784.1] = 490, 487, 494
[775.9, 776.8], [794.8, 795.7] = 479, 509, 449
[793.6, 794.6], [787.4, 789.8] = 474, 465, 483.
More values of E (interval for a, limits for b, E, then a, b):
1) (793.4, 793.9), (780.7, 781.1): 4.0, 1.0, 0.00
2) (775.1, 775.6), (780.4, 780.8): 6.5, 1.9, 0.60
